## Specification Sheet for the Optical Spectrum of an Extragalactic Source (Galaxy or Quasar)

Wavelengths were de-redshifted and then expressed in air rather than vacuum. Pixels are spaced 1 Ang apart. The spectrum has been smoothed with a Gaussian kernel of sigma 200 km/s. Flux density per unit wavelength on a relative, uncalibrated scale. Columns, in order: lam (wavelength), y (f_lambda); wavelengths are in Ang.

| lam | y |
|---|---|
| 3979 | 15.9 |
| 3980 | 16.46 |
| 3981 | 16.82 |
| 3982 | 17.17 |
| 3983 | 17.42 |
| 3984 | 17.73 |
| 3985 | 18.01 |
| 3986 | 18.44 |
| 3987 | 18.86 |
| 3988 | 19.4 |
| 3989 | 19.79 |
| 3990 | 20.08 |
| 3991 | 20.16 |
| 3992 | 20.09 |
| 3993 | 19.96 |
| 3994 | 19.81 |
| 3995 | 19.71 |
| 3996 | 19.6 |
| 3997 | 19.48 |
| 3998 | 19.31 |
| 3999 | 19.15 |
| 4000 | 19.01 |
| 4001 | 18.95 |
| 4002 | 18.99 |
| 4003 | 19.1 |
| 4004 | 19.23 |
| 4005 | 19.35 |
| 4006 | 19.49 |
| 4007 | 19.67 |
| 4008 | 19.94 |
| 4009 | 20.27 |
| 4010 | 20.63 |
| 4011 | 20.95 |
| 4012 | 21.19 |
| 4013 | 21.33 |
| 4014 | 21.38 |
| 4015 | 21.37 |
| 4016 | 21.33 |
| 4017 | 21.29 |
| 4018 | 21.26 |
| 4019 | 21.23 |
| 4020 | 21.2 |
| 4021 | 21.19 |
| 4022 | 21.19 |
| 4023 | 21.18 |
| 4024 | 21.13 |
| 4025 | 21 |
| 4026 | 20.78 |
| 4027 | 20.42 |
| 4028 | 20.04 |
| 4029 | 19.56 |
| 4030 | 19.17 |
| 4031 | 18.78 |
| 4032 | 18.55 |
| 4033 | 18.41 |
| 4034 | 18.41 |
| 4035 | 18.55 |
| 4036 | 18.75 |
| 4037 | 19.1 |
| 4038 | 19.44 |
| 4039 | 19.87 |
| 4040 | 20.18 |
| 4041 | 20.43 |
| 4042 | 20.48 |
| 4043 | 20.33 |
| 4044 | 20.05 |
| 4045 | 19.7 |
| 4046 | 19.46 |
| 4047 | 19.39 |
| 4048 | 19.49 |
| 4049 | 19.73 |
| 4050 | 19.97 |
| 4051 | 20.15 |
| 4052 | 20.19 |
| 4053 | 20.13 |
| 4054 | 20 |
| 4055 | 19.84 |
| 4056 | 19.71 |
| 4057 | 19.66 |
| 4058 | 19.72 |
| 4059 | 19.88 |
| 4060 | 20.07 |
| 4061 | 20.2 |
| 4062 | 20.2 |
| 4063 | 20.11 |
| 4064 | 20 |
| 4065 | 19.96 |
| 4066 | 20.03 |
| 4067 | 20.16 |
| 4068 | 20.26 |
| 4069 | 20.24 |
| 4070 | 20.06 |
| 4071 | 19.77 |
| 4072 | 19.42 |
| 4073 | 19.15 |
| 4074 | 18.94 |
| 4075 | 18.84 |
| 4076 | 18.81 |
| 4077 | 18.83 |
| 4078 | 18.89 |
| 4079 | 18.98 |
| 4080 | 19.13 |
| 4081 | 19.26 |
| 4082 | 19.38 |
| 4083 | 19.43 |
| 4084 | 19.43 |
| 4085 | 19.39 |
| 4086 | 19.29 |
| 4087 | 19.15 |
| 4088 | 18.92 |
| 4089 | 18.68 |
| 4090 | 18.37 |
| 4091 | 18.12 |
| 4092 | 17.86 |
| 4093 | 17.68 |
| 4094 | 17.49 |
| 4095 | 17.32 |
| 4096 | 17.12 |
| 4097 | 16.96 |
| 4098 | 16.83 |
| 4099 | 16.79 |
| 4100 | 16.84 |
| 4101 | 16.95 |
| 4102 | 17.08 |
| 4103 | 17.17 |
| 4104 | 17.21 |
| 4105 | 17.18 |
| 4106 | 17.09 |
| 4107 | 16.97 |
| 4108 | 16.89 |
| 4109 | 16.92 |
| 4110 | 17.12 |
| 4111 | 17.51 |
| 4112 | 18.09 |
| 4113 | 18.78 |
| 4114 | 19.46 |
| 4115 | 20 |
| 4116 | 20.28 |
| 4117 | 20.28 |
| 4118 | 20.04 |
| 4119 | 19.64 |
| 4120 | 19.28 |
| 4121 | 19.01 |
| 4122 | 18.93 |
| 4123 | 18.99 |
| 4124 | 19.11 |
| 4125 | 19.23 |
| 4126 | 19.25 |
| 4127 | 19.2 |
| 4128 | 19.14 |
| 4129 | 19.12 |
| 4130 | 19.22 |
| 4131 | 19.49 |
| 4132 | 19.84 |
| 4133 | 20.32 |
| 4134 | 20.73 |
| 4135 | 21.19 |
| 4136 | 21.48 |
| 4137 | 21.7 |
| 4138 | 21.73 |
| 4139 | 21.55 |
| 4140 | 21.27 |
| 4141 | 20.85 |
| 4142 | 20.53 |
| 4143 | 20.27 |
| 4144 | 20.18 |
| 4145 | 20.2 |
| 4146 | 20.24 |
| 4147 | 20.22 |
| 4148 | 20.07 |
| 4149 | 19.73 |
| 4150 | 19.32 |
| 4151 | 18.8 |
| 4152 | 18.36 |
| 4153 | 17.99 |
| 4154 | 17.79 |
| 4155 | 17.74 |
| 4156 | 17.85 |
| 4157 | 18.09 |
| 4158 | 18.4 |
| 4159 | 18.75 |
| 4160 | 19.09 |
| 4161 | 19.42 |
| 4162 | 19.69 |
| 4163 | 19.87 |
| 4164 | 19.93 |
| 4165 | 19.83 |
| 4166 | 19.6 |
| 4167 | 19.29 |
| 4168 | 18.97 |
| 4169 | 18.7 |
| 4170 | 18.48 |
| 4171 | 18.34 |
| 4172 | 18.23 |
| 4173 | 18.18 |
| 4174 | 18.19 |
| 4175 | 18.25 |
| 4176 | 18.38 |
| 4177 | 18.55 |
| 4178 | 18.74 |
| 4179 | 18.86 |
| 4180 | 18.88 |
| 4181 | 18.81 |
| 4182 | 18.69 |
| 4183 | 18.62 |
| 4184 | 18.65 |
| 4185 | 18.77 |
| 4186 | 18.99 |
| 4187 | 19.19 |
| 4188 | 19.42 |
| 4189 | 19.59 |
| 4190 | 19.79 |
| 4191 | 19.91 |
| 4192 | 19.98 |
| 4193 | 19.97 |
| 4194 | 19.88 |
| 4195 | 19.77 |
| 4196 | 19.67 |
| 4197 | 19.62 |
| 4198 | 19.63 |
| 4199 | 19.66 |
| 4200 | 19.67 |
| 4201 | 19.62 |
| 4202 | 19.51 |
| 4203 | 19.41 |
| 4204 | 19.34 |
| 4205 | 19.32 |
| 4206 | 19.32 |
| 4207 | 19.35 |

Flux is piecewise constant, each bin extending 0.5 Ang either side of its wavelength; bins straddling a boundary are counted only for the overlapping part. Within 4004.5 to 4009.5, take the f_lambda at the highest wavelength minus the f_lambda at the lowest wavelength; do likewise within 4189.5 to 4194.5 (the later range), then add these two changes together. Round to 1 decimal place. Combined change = 1.0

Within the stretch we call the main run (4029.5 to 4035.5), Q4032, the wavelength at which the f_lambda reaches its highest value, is 4030 Ang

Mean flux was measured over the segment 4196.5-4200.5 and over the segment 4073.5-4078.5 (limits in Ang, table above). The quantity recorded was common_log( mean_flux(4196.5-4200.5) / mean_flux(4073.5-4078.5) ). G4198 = 0.018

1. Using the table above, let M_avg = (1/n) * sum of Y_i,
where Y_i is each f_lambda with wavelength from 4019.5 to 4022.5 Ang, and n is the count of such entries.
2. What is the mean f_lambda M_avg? 21.2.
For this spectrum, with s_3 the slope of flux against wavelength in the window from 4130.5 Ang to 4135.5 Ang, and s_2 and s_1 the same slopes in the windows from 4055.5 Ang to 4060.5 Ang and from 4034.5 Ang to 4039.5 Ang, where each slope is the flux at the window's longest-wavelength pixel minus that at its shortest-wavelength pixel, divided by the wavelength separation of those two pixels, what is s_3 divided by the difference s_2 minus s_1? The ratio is -1.8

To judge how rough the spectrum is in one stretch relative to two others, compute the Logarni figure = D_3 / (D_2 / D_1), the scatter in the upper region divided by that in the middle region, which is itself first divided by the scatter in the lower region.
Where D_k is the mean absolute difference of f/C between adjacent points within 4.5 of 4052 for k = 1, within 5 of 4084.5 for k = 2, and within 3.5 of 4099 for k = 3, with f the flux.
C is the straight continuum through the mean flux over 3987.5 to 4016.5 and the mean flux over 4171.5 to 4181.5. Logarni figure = 0.0068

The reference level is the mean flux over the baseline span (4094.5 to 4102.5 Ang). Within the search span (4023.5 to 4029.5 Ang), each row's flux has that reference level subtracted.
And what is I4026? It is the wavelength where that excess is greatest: 4024 Ang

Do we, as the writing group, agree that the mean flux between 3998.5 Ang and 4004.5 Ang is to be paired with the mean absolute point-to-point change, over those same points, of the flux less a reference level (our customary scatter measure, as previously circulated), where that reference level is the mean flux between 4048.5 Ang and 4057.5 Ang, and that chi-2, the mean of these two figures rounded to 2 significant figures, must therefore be 9.6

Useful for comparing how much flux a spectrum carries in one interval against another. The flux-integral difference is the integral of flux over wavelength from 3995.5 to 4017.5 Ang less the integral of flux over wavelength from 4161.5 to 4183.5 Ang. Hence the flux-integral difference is 26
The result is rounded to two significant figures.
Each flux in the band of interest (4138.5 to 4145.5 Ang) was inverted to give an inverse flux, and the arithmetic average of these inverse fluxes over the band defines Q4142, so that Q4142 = 0.048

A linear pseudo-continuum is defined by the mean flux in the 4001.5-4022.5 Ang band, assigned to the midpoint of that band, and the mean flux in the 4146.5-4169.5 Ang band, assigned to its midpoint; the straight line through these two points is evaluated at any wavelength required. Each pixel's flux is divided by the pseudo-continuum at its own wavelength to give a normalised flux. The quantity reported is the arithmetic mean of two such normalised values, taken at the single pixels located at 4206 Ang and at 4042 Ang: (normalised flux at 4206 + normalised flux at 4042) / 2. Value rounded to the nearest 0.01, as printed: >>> 1.03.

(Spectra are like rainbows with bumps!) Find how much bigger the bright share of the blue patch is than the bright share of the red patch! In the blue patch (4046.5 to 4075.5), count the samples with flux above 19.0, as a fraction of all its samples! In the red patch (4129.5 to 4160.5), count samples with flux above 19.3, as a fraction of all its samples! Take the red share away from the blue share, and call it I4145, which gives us 0.29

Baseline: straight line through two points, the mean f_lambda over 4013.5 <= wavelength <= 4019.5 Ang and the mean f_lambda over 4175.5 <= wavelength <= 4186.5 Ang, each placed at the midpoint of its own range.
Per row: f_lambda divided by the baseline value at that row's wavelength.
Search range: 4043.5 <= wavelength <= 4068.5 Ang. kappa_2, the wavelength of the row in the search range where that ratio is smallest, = 4047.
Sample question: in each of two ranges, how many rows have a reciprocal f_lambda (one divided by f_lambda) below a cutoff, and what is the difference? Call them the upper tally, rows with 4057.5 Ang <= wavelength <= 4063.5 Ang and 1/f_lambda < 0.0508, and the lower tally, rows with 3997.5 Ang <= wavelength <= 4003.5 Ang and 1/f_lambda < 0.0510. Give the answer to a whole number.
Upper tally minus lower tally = 6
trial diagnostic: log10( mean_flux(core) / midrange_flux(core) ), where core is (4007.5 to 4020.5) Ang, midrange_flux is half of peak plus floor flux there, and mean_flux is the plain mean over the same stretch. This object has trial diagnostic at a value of 0.008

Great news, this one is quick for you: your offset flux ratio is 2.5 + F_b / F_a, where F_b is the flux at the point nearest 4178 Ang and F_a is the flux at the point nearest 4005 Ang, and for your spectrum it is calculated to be 3.468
